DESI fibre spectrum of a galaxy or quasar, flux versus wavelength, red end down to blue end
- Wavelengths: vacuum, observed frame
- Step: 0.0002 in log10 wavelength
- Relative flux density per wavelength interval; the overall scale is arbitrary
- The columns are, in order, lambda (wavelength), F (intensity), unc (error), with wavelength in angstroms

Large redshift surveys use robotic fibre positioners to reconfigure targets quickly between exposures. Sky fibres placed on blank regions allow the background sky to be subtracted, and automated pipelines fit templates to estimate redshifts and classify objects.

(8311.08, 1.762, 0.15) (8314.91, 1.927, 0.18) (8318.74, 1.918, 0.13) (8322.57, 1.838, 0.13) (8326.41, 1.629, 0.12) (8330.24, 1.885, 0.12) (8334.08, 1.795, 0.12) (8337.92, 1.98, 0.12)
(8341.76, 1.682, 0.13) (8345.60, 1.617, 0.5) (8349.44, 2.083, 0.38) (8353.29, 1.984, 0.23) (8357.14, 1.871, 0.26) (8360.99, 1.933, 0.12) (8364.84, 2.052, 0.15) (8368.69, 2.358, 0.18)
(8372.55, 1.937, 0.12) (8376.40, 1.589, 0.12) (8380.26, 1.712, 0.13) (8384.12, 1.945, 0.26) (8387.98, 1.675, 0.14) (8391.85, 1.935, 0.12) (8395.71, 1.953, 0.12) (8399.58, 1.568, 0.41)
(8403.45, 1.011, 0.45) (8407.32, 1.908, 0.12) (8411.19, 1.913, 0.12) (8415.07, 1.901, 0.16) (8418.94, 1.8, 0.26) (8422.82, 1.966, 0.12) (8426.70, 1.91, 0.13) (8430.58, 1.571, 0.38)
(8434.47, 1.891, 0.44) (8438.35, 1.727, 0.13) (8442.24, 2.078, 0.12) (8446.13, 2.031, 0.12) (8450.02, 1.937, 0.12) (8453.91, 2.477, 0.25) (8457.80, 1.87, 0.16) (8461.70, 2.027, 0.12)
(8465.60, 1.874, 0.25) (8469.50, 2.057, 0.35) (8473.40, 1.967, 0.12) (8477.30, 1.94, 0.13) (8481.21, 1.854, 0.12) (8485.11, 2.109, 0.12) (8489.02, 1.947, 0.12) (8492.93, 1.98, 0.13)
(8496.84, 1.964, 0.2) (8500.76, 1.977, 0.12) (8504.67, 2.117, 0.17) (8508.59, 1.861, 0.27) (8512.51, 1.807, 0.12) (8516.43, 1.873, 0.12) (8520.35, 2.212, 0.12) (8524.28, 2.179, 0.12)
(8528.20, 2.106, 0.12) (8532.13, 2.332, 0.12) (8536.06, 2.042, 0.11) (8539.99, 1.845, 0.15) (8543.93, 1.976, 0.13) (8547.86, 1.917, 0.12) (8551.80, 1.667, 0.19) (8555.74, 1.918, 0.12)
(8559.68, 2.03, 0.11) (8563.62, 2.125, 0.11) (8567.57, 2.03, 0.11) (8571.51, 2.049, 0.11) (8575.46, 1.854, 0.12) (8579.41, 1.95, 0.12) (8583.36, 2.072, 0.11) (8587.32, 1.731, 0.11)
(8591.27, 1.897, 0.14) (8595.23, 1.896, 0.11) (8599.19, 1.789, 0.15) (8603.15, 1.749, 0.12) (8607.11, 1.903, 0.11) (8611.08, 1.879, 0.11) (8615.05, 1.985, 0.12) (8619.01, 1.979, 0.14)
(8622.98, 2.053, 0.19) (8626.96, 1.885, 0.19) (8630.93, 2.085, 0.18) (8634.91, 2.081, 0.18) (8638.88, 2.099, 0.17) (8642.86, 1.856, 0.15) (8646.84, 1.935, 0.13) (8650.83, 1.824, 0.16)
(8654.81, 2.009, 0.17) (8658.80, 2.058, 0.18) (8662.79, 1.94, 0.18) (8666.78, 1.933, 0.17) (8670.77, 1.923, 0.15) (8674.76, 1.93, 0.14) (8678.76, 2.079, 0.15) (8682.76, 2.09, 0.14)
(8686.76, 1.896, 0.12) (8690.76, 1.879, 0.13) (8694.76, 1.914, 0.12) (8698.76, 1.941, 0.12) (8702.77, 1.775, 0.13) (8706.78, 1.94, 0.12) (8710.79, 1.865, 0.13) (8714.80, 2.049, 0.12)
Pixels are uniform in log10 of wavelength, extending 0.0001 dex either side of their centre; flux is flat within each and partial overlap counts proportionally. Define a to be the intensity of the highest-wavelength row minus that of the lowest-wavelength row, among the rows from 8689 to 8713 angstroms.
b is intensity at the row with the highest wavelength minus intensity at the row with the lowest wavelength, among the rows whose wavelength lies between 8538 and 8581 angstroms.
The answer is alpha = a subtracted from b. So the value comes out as 0.12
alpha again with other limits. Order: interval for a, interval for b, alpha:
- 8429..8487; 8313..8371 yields -0.11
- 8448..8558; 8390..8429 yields -0.01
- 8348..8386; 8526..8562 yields 0.06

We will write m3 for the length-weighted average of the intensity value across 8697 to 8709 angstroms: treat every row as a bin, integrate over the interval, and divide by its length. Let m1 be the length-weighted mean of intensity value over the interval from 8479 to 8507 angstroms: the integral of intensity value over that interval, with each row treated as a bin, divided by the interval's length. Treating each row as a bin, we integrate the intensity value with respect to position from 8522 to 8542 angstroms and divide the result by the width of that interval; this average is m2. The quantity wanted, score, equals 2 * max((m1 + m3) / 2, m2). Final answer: 4.20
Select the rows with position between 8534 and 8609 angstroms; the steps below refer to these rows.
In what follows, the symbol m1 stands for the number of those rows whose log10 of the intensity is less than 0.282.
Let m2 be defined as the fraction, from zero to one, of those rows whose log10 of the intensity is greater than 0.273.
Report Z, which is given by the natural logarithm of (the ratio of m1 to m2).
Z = 2.58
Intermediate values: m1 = 9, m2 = 0.684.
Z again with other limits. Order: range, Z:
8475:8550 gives 1.91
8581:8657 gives 2.61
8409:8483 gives 2.68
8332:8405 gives 2.84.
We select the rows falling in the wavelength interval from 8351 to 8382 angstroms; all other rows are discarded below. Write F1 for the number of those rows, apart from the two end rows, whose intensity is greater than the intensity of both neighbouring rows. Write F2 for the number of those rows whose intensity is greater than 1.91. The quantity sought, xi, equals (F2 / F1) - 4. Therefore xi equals 1.0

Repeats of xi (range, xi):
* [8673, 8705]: -1.5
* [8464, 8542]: -1.7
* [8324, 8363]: -2.7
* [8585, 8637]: -3.0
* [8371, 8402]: -2.0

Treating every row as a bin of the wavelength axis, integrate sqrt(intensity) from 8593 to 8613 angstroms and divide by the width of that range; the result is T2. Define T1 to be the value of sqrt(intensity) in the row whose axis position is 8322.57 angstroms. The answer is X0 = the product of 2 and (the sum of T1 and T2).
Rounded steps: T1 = 1.36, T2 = 1.36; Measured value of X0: 5.43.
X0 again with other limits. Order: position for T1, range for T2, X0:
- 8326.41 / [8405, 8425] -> 5.29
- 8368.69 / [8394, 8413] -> 5.63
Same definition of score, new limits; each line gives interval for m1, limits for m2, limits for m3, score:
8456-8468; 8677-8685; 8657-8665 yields 4.16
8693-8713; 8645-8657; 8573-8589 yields 3.85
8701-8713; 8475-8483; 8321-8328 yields 3.80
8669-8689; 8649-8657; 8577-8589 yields 3.90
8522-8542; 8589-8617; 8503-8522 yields 4.07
